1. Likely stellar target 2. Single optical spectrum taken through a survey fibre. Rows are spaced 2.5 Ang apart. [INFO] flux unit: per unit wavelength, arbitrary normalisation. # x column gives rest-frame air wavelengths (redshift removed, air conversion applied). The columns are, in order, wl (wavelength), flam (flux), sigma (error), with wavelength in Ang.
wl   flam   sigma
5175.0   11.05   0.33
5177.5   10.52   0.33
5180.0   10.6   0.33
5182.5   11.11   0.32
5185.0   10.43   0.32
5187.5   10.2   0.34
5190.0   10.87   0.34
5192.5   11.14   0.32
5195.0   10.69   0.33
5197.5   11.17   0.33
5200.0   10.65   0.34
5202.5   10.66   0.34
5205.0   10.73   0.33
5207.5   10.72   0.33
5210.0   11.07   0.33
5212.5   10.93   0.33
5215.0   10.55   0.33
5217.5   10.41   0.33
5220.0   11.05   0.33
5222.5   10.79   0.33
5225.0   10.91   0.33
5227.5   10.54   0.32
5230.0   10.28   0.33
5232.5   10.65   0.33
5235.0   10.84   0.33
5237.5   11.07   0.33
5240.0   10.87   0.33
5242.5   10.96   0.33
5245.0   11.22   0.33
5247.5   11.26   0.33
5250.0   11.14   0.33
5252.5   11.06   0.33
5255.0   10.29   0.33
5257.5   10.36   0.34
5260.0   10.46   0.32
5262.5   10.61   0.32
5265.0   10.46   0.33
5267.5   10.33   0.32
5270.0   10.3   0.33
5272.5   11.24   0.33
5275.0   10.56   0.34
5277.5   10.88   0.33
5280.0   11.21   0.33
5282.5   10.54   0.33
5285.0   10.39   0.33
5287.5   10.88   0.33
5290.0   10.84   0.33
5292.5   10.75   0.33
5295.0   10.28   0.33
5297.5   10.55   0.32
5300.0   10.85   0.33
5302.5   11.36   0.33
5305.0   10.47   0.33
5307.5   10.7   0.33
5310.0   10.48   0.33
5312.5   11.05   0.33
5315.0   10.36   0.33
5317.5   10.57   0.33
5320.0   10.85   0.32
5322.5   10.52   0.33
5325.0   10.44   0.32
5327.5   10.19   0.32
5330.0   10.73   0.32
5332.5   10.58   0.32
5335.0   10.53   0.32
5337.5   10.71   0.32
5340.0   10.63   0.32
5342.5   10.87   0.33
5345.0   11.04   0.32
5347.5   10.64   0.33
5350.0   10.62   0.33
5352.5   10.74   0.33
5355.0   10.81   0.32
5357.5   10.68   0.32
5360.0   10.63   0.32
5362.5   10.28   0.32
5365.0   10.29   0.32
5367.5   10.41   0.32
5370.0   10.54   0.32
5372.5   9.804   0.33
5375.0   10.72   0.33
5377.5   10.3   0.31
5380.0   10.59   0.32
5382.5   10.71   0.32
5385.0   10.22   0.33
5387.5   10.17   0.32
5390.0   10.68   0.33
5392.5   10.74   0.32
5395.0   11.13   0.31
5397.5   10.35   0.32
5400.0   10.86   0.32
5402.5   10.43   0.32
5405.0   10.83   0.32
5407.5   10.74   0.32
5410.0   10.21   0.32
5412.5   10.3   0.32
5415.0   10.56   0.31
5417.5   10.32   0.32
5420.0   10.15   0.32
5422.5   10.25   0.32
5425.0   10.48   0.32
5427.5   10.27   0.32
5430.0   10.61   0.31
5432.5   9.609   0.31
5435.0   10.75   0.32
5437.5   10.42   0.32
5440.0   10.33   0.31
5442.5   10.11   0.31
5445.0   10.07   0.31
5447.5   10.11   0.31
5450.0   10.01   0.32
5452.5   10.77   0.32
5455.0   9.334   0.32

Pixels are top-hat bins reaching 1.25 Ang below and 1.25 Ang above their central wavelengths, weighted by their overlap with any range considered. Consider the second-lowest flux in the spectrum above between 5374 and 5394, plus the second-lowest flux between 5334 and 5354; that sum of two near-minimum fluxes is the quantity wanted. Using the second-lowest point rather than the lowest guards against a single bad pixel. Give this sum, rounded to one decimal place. 20.8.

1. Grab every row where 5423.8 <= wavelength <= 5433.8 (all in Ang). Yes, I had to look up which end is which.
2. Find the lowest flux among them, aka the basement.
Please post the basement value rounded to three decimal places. 9.609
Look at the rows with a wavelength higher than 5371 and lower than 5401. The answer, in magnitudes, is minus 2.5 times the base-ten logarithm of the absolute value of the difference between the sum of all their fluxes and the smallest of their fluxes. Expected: -5.17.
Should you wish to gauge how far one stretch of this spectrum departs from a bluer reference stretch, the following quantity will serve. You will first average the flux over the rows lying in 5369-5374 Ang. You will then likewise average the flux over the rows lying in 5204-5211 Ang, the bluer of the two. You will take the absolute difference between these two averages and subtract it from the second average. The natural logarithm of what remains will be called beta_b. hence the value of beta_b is 2.32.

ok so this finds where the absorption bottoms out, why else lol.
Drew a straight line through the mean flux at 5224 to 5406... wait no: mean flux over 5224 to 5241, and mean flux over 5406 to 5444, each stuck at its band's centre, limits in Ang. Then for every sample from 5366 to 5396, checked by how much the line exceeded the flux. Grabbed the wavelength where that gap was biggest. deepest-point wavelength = 5372.5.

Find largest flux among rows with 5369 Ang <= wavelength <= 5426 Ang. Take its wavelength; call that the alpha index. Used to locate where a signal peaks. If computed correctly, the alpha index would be 5395.0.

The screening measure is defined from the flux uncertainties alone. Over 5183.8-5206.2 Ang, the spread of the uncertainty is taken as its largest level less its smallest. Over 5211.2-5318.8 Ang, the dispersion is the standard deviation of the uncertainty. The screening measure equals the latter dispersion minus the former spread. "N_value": -0.0160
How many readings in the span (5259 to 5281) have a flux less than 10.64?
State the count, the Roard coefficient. 6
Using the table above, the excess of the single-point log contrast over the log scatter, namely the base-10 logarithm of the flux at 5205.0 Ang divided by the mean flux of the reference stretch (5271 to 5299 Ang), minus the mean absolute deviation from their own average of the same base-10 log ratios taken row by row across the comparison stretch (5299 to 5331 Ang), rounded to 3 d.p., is -0.010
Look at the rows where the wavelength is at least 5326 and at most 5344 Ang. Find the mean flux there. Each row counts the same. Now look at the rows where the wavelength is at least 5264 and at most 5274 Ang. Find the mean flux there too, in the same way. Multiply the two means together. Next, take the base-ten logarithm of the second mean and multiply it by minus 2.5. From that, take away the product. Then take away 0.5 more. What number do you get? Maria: -115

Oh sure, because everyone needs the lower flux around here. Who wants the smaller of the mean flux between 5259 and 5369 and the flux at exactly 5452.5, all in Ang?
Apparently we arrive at 10.6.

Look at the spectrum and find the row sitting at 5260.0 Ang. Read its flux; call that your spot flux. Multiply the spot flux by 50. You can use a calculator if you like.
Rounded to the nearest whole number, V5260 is 523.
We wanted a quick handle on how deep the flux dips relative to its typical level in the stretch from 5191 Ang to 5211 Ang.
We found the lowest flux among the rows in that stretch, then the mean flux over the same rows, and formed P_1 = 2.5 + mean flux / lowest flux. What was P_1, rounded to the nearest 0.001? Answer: 3.519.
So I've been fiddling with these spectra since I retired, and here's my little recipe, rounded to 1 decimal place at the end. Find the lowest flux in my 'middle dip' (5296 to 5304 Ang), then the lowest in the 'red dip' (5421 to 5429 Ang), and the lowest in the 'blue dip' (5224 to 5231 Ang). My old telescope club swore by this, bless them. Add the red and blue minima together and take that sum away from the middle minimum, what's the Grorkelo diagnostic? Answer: -10.0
